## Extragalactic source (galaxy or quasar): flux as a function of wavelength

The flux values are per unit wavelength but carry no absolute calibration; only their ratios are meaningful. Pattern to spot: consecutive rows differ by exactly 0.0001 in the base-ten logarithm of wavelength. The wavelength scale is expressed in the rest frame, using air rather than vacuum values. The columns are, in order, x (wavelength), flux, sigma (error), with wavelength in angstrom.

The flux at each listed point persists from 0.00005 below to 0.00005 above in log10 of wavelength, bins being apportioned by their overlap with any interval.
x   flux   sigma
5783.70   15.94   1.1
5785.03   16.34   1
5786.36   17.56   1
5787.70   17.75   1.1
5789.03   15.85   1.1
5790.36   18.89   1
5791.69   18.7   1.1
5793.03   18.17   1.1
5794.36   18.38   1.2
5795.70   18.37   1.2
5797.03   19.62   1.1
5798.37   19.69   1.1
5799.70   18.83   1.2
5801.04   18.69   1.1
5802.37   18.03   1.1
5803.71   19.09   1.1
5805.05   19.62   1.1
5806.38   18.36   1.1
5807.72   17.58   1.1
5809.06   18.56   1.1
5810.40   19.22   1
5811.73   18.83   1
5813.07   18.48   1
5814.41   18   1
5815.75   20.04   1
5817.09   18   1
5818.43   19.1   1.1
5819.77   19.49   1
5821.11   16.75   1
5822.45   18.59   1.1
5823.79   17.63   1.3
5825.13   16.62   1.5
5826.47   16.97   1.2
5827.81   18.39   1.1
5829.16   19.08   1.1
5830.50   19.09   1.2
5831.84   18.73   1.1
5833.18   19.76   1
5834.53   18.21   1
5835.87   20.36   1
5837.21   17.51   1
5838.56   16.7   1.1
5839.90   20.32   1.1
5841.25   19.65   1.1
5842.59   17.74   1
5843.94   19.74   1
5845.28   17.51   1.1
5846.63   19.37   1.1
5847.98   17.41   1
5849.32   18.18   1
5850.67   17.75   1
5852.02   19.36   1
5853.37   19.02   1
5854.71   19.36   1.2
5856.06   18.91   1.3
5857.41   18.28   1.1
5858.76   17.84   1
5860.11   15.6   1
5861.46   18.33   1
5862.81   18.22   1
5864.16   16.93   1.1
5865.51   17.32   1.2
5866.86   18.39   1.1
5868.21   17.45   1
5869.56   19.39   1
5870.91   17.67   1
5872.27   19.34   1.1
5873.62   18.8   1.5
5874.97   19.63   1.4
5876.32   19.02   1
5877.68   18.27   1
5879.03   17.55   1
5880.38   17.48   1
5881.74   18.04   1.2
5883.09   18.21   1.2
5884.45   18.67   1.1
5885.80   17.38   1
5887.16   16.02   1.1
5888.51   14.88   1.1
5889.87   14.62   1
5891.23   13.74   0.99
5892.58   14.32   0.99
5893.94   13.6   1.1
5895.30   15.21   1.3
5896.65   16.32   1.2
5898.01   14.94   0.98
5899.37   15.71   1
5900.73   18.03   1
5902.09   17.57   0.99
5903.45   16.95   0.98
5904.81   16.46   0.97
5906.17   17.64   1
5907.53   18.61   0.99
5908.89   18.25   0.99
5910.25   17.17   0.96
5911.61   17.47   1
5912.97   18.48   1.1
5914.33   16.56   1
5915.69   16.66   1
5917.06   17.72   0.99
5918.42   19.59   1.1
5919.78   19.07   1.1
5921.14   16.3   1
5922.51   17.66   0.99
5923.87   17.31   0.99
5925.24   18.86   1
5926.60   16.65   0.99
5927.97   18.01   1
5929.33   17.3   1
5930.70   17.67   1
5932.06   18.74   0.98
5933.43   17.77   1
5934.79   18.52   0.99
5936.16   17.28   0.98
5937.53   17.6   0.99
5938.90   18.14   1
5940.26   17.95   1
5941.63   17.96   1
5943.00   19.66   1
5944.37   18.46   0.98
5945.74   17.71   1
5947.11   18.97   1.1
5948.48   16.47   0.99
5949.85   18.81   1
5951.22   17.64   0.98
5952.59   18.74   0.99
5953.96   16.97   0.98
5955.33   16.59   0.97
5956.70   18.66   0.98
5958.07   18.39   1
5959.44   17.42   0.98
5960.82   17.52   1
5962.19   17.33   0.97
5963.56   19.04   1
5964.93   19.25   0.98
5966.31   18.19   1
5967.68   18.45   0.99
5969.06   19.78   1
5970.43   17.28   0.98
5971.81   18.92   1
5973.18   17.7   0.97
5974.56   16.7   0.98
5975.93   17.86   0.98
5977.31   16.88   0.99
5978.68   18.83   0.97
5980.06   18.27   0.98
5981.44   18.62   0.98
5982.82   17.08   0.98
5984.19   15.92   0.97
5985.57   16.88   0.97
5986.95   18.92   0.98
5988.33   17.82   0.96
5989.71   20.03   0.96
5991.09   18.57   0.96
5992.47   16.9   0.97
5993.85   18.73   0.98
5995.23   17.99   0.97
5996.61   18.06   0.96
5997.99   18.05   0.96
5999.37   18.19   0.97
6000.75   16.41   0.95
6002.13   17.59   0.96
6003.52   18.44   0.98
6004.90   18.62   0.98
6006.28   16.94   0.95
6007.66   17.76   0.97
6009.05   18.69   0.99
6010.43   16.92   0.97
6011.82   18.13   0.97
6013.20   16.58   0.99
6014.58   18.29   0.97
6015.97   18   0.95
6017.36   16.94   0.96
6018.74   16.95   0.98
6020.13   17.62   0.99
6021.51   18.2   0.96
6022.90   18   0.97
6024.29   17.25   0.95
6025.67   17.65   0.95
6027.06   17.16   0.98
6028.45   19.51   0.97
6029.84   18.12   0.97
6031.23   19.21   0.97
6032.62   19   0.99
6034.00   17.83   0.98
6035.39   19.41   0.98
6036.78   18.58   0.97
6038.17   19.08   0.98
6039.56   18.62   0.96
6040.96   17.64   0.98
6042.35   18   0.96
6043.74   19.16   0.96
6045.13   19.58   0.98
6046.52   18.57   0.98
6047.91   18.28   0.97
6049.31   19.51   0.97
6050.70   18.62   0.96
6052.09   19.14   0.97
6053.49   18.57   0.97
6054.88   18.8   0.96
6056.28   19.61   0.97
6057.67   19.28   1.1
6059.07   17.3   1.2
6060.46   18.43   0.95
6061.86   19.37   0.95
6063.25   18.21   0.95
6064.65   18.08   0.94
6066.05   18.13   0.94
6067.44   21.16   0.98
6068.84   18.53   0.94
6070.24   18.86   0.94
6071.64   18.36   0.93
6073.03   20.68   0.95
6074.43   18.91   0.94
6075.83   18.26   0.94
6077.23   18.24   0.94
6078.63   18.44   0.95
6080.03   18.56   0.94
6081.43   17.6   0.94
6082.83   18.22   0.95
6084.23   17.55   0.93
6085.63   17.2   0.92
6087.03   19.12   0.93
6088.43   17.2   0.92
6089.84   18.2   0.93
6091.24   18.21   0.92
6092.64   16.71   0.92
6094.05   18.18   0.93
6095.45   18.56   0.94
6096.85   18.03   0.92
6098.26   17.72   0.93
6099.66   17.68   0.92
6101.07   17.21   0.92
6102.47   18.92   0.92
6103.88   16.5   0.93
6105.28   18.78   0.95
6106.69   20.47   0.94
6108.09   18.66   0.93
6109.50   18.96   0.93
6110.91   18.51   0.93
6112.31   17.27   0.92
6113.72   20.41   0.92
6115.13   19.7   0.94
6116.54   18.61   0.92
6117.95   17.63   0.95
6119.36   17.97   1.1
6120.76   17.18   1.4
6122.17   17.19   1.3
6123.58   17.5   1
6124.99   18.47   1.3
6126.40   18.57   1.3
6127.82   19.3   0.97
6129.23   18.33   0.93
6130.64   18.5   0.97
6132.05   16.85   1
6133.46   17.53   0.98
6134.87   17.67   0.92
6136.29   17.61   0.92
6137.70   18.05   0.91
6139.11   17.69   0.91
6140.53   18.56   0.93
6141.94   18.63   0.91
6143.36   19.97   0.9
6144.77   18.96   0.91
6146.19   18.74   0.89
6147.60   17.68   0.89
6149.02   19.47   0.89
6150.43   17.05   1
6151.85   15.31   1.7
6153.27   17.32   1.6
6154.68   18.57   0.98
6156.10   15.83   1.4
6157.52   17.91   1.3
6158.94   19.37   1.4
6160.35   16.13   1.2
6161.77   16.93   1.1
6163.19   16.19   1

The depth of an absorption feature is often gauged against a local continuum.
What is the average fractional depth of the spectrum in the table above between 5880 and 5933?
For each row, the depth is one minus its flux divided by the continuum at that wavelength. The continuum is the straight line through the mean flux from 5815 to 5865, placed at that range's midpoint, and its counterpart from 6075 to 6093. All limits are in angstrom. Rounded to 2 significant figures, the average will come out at 0.069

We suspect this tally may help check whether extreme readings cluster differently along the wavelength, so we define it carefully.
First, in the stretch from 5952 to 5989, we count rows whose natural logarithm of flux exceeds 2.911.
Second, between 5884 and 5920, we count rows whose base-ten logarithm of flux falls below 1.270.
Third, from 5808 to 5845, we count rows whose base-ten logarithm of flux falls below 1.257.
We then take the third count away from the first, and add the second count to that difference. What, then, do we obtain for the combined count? 26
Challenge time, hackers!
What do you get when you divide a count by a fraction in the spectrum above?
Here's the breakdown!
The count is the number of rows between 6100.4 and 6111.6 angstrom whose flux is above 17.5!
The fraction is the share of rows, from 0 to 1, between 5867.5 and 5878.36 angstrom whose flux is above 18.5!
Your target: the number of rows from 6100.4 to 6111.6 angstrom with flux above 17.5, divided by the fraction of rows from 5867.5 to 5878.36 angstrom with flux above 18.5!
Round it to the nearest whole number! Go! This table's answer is 10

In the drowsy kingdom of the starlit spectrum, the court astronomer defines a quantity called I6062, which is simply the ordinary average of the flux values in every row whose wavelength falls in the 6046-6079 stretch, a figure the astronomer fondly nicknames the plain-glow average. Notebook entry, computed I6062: 18.8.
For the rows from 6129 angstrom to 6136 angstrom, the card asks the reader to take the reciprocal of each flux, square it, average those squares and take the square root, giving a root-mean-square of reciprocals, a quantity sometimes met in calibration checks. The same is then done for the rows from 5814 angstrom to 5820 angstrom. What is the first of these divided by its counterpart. 1.06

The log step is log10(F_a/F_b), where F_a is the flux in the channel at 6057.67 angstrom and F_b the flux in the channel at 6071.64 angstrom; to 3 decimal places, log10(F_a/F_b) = 0.021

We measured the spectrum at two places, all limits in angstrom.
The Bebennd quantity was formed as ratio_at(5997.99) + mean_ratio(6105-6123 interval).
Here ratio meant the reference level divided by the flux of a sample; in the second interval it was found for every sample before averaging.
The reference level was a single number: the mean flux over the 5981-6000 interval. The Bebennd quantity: 1.97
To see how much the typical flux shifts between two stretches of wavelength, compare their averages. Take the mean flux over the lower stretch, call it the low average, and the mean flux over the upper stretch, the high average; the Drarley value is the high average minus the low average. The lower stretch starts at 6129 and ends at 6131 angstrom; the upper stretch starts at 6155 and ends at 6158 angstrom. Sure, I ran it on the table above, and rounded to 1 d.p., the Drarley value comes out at -1.5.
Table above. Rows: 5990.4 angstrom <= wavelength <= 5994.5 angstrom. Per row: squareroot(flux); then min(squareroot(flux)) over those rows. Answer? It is 4.11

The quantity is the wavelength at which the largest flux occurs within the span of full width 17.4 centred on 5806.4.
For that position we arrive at 5798.37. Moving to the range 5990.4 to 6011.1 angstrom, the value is 5993.85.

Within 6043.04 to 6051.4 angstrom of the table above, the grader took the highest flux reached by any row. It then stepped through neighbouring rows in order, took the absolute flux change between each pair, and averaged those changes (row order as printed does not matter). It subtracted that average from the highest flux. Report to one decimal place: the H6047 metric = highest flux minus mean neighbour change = 18.8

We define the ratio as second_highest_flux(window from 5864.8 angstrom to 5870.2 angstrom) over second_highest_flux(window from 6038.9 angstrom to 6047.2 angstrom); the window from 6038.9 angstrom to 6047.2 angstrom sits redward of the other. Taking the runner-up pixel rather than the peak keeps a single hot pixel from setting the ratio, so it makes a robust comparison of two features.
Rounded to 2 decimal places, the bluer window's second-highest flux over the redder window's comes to 0.96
